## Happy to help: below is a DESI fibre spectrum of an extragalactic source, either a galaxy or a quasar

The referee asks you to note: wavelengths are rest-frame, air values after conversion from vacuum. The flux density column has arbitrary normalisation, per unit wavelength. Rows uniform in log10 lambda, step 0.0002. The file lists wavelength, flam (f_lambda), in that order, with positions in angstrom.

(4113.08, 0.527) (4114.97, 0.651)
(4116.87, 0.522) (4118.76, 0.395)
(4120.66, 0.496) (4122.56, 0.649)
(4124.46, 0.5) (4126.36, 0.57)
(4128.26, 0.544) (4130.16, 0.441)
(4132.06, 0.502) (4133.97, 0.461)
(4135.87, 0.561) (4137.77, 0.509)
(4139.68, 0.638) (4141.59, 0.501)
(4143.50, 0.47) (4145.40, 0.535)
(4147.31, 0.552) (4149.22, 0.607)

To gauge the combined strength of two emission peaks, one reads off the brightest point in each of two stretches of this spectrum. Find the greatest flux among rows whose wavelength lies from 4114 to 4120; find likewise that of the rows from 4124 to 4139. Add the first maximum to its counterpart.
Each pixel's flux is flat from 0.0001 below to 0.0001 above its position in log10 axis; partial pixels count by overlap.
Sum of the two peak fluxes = 1.22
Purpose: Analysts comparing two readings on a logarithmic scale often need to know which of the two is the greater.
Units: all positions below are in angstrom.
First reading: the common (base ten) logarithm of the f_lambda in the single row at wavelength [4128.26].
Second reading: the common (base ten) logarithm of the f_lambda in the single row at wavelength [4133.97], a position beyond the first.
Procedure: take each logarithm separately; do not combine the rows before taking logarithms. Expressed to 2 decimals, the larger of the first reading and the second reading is -0.26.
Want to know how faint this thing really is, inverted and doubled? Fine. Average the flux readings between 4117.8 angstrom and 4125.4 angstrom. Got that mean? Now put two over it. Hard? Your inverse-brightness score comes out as 3.92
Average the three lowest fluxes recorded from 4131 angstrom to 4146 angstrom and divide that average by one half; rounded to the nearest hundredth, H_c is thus 0.95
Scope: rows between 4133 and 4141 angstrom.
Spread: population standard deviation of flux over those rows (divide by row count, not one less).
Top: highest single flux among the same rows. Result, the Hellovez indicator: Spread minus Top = -0.572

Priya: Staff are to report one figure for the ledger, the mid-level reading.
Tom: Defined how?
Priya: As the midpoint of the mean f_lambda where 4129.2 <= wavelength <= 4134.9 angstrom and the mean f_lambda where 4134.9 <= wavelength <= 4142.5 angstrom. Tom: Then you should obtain 0.510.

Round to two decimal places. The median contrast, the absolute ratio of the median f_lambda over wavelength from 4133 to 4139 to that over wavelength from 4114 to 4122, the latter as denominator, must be 1.00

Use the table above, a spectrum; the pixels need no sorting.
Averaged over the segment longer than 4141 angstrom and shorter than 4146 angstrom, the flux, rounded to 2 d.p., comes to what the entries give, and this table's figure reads 0.50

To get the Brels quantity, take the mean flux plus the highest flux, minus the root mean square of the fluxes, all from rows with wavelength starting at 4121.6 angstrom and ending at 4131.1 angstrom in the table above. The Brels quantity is 0.645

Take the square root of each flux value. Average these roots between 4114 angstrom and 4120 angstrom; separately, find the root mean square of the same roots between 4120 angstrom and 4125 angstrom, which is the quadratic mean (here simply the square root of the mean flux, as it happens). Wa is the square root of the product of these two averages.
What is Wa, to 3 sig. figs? 0.730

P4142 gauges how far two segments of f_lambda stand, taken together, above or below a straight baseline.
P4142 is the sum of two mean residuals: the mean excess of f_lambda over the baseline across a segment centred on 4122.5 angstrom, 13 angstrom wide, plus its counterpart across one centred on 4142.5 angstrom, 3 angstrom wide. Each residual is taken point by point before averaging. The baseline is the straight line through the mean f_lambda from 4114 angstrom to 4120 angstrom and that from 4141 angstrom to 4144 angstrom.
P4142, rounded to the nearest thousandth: 0.011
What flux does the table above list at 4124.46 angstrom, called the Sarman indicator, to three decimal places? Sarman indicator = 0.500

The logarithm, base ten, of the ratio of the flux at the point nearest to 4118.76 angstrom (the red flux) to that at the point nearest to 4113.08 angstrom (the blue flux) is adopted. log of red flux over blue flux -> -0.13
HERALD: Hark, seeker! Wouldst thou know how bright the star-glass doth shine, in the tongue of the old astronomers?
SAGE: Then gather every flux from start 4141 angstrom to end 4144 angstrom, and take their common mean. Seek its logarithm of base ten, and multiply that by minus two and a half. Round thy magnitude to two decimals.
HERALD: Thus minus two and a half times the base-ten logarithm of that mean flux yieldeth 0.78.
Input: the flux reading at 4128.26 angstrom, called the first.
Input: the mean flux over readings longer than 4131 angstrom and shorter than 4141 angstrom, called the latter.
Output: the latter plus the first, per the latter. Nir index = 2.02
